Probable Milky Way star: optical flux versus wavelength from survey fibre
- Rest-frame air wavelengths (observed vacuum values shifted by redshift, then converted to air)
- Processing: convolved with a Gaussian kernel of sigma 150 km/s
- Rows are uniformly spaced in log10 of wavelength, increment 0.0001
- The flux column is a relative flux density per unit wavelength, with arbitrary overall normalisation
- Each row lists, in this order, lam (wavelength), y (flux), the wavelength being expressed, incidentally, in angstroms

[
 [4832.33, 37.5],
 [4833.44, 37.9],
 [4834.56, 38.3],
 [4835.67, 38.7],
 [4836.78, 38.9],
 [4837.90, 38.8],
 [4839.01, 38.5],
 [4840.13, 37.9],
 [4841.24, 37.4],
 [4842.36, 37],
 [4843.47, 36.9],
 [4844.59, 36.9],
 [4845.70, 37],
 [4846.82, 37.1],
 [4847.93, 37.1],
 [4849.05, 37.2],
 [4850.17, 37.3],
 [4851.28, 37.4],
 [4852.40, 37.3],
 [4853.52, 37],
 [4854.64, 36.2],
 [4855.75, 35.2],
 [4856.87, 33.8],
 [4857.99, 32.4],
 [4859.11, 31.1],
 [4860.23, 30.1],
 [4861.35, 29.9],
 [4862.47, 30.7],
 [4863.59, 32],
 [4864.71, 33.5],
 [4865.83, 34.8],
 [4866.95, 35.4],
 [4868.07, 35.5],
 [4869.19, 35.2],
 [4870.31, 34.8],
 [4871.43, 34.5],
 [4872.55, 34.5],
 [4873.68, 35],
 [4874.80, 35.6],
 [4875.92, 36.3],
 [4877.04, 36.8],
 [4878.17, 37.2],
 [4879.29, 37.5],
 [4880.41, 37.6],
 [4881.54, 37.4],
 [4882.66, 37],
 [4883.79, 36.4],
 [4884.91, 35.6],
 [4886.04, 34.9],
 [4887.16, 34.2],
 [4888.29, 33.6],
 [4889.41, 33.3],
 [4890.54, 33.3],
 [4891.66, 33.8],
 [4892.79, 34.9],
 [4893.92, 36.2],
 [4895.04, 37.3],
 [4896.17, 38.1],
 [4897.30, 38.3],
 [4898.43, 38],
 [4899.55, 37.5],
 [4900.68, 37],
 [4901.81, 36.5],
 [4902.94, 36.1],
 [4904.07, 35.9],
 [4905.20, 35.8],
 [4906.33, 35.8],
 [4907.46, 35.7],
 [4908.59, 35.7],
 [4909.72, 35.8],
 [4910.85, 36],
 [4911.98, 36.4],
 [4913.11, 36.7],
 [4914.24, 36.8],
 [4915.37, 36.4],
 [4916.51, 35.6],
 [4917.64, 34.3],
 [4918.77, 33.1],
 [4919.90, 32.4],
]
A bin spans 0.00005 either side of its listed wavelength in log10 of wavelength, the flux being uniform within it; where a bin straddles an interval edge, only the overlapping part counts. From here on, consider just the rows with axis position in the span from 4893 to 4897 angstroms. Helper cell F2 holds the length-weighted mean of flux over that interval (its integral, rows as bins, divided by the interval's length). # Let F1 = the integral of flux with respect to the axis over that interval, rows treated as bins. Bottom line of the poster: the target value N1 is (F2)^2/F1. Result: 9.3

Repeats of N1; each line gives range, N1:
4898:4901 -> 12.5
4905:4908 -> 11.9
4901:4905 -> 9.0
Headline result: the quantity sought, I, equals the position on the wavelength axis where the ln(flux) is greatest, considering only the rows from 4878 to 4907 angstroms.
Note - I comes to 4897.30 angstroms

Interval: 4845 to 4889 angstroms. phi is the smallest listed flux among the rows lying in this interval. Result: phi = 29.9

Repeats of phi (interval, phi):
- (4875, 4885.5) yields 35.6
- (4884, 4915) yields 33.3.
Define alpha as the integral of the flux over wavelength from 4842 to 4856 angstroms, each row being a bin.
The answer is 517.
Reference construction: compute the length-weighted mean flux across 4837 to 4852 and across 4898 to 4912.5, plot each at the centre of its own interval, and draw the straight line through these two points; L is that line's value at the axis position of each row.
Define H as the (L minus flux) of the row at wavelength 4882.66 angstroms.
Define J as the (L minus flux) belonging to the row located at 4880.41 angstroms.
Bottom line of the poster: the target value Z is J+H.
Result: -1.1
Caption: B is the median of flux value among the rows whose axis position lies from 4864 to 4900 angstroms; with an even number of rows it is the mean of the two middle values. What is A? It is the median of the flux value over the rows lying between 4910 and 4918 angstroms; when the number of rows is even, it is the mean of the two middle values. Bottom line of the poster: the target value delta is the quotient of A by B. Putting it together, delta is 1.02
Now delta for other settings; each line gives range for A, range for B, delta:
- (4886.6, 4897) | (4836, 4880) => 0.94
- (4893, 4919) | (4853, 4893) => 1.04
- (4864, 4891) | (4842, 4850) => 0.95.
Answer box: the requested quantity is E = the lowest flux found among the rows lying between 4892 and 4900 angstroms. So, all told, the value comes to 34.9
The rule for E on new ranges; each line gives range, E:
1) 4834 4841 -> 37.9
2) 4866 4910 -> 33.3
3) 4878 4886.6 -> 34.9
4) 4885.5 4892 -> 33.3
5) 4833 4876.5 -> 29.9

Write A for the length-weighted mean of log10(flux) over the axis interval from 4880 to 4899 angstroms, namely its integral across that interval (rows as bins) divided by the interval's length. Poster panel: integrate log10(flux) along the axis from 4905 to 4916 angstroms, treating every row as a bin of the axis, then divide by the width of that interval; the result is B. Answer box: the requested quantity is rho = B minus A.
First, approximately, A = 1.55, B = 1.56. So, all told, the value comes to 0.003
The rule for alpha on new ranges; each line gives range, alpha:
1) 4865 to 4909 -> 1578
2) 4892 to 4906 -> 514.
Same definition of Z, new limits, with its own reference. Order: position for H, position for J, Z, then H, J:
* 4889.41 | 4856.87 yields 6.7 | 3.3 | 3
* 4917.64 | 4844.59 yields 2.3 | 1.8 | 1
